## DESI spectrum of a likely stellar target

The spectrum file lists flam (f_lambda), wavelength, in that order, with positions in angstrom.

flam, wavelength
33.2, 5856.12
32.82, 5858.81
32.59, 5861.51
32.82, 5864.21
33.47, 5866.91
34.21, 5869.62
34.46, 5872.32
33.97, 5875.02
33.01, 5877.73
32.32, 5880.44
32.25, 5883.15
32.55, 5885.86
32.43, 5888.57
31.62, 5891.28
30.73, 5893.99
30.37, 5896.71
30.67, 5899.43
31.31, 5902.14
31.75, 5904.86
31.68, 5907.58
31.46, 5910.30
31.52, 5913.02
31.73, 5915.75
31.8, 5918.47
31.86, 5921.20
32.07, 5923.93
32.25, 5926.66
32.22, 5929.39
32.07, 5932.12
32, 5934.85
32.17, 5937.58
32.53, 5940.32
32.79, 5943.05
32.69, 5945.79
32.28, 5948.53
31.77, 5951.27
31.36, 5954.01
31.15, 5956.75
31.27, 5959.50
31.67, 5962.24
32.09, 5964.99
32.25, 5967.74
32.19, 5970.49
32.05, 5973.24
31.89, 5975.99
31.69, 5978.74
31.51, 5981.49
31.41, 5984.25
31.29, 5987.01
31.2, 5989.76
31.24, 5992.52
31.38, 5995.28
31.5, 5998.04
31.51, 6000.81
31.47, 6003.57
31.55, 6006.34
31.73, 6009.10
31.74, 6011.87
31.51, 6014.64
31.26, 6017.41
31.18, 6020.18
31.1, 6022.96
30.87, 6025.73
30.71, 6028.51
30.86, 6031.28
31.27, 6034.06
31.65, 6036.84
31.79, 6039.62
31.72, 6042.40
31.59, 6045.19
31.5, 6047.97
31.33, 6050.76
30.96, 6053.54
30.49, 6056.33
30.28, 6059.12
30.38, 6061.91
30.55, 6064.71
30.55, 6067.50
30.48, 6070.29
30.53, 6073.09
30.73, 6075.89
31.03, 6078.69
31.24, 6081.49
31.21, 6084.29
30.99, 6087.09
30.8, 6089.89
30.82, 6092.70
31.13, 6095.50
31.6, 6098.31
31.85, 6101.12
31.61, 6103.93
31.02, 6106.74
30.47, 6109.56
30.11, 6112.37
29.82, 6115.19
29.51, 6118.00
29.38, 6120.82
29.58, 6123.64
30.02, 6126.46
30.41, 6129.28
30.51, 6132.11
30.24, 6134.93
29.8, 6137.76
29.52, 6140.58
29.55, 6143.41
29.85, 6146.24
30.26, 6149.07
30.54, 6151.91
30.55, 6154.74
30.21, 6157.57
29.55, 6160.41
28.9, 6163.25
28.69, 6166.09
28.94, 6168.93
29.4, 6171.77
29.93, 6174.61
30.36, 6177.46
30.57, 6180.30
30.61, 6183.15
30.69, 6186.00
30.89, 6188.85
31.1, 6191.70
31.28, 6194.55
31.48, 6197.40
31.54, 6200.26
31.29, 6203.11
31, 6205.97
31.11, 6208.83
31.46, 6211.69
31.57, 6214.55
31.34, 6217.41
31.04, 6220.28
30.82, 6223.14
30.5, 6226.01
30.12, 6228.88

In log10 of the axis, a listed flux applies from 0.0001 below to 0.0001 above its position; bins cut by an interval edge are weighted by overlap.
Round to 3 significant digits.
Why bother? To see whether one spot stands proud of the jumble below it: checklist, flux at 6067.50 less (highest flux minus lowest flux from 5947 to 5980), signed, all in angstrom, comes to 29.4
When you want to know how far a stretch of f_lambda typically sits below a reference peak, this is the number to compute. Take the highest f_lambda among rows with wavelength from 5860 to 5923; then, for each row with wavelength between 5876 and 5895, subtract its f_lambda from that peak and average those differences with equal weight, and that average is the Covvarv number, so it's 2.3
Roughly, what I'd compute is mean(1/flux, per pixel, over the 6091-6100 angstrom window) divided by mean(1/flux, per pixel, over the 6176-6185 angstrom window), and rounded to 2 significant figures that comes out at 0.98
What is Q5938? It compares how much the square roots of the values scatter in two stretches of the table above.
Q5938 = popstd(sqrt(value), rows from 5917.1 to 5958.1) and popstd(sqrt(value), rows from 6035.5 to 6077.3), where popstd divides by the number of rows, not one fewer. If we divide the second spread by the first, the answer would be 1.3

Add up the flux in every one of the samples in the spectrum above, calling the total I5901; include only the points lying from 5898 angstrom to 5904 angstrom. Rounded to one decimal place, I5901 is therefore 62.0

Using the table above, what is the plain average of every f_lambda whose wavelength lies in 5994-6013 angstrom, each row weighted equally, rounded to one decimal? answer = 31.6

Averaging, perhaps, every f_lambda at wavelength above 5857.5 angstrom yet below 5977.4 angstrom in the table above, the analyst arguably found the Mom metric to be 32.1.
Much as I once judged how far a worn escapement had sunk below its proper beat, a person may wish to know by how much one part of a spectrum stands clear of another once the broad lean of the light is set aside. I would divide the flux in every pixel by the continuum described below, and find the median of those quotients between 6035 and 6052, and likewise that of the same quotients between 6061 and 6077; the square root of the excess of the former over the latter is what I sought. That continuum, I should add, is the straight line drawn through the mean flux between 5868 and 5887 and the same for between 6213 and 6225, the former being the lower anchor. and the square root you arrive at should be 0.169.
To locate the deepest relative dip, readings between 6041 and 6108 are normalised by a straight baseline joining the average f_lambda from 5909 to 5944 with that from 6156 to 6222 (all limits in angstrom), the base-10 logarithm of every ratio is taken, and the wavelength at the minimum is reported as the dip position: 6059.12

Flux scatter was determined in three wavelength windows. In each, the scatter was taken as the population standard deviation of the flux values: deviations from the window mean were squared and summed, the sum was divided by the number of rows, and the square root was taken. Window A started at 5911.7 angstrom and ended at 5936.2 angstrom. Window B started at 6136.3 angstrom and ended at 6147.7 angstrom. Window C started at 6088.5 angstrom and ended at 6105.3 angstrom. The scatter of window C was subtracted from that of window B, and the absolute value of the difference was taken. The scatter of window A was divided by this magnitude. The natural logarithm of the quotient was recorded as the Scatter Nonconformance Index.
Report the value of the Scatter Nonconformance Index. -0.1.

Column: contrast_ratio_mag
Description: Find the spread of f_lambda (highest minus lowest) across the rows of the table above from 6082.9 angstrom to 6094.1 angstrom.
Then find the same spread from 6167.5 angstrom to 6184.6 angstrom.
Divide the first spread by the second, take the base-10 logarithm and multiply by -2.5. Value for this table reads 1.5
